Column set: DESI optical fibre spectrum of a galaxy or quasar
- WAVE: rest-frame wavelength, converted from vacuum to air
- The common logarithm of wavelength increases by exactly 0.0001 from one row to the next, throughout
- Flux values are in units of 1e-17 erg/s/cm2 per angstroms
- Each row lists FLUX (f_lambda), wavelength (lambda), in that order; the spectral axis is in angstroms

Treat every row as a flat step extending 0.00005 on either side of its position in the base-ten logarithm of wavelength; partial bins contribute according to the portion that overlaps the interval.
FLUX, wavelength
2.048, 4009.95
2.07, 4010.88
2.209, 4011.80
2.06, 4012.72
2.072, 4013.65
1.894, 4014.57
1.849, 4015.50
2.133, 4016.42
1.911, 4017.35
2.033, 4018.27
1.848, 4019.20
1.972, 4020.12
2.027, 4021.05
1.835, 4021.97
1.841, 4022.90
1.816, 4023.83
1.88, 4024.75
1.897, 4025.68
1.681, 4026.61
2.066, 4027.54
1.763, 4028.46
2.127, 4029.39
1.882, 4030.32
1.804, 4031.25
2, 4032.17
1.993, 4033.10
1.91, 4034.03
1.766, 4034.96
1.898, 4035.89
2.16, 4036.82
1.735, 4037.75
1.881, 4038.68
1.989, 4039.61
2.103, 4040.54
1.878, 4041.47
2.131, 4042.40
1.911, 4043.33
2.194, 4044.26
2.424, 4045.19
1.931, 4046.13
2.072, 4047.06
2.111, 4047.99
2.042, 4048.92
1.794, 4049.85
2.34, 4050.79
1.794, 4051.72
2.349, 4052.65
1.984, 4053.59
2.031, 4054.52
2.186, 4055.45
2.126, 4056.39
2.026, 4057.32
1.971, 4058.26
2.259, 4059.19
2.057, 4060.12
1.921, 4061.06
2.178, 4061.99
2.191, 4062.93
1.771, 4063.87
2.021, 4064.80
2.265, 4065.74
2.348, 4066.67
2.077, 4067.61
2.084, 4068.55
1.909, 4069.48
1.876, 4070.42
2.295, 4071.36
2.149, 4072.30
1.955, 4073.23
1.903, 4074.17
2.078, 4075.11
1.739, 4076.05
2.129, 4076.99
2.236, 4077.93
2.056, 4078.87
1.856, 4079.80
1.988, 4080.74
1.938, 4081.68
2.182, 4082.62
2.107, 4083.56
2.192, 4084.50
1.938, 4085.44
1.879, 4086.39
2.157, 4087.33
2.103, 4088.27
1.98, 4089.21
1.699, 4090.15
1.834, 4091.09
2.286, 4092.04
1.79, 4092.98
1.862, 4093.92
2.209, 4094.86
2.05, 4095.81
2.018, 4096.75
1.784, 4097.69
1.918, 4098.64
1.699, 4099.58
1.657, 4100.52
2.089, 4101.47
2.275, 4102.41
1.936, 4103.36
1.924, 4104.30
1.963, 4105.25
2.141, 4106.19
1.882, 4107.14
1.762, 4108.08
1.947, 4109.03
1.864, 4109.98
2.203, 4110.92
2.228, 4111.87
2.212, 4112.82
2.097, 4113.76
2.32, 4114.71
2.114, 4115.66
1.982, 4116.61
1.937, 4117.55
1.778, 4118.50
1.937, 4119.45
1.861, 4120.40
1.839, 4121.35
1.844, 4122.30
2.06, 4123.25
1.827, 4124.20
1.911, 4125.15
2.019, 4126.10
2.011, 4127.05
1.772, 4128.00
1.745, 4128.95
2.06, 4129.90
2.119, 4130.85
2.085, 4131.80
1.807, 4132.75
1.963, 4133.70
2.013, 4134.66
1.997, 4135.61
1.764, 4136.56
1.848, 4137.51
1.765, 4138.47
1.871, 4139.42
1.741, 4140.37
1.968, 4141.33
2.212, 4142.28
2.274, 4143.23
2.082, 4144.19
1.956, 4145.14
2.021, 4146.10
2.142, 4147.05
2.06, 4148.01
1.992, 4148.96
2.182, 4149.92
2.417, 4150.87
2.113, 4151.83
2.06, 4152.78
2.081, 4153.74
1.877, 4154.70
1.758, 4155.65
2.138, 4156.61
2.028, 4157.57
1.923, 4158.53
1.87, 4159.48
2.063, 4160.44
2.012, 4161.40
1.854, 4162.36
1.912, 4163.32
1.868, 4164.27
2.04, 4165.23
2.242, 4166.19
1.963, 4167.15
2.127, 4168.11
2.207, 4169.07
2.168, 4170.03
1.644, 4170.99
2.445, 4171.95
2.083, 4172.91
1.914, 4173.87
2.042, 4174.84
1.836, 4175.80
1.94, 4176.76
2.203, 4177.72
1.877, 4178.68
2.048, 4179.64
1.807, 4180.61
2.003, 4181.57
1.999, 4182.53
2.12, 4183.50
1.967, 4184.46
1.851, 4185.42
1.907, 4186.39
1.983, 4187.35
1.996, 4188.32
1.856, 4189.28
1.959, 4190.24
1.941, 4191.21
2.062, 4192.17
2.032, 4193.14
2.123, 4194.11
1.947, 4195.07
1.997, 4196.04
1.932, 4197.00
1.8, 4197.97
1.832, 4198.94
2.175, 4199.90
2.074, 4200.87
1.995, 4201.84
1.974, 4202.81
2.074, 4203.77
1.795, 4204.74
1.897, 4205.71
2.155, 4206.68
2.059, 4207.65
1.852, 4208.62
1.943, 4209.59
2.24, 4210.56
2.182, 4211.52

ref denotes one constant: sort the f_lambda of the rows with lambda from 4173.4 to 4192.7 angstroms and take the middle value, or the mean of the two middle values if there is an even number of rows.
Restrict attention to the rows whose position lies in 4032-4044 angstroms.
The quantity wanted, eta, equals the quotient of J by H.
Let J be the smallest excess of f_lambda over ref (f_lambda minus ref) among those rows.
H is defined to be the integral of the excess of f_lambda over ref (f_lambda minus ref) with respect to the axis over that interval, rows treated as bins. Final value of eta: 2.0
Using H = -0.1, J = -0.23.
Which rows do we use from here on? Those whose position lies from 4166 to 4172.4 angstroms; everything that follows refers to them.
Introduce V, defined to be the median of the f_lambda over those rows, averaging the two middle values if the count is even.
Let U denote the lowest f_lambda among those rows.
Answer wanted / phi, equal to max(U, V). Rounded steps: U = 1.644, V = 2.17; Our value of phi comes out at 2.17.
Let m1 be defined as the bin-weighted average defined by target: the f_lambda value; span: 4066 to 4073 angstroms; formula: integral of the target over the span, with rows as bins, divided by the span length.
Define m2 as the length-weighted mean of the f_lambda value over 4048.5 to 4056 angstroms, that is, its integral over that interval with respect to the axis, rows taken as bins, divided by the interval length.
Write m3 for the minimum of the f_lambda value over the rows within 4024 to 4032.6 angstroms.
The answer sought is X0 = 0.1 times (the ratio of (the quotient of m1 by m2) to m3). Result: 0.061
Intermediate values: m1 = 2.11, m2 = 2.06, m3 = 1.681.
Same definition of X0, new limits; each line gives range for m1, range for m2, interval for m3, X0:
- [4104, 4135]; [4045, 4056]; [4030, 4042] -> 0.055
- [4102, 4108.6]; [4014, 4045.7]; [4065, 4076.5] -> 0.058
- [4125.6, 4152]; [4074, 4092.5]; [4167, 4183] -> 0.060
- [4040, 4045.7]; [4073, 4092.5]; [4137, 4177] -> 0.064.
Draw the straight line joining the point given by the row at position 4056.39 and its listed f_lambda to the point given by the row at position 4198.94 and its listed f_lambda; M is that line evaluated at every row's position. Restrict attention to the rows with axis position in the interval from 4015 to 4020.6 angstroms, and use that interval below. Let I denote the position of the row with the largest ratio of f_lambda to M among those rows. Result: 4016.42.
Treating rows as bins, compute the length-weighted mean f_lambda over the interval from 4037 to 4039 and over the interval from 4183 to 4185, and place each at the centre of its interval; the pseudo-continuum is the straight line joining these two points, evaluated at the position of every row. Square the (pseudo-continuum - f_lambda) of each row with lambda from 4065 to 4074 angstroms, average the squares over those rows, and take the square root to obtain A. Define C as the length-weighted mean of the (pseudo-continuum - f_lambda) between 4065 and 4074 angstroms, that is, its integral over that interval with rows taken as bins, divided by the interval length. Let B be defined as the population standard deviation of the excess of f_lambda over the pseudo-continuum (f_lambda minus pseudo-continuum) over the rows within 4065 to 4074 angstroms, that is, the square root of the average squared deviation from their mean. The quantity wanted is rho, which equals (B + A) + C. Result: 0.228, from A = 0.270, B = 0.16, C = -0.20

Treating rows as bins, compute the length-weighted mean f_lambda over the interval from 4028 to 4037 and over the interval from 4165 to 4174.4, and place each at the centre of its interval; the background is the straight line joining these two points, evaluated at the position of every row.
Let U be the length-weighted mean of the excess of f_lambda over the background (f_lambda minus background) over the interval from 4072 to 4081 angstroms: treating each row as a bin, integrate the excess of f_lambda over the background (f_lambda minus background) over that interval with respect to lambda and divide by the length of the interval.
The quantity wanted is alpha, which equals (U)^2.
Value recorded 0.001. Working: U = 0.03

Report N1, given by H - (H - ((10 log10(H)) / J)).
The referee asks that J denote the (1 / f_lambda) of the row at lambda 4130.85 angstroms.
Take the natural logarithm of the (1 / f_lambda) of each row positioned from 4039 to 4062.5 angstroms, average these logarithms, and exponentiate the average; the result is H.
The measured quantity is -6.7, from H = 0.484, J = 0.472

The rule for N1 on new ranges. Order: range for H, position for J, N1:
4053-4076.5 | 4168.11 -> -6.6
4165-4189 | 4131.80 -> -6.3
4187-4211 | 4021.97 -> -5.5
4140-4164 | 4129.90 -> -6.3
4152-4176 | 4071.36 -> -6.9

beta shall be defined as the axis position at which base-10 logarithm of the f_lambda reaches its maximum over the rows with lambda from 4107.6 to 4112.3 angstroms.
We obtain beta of 4111.87 angstroms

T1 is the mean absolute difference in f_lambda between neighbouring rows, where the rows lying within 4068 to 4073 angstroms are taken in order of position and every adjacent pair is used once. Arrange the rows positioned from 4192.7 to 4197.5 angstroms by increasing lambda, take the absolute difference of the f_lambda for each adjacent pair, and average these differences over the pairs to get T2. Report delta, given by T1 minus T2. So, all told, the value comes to 0.098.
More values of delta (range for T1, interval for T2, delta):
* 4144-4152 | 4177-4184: -0.028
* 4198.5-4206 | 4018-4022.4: 0.007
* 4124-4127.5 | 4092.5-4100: -0.104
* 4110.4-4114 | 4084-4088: -0.145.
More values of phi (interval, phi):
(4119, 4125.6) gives 1.86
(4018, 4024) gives 1.85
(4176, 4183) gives 2.00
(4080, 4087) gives 1.99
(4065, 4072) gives 2.08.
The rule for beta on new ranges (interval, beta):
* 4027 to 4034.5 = 4029.39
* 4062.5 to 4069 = 4066.67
